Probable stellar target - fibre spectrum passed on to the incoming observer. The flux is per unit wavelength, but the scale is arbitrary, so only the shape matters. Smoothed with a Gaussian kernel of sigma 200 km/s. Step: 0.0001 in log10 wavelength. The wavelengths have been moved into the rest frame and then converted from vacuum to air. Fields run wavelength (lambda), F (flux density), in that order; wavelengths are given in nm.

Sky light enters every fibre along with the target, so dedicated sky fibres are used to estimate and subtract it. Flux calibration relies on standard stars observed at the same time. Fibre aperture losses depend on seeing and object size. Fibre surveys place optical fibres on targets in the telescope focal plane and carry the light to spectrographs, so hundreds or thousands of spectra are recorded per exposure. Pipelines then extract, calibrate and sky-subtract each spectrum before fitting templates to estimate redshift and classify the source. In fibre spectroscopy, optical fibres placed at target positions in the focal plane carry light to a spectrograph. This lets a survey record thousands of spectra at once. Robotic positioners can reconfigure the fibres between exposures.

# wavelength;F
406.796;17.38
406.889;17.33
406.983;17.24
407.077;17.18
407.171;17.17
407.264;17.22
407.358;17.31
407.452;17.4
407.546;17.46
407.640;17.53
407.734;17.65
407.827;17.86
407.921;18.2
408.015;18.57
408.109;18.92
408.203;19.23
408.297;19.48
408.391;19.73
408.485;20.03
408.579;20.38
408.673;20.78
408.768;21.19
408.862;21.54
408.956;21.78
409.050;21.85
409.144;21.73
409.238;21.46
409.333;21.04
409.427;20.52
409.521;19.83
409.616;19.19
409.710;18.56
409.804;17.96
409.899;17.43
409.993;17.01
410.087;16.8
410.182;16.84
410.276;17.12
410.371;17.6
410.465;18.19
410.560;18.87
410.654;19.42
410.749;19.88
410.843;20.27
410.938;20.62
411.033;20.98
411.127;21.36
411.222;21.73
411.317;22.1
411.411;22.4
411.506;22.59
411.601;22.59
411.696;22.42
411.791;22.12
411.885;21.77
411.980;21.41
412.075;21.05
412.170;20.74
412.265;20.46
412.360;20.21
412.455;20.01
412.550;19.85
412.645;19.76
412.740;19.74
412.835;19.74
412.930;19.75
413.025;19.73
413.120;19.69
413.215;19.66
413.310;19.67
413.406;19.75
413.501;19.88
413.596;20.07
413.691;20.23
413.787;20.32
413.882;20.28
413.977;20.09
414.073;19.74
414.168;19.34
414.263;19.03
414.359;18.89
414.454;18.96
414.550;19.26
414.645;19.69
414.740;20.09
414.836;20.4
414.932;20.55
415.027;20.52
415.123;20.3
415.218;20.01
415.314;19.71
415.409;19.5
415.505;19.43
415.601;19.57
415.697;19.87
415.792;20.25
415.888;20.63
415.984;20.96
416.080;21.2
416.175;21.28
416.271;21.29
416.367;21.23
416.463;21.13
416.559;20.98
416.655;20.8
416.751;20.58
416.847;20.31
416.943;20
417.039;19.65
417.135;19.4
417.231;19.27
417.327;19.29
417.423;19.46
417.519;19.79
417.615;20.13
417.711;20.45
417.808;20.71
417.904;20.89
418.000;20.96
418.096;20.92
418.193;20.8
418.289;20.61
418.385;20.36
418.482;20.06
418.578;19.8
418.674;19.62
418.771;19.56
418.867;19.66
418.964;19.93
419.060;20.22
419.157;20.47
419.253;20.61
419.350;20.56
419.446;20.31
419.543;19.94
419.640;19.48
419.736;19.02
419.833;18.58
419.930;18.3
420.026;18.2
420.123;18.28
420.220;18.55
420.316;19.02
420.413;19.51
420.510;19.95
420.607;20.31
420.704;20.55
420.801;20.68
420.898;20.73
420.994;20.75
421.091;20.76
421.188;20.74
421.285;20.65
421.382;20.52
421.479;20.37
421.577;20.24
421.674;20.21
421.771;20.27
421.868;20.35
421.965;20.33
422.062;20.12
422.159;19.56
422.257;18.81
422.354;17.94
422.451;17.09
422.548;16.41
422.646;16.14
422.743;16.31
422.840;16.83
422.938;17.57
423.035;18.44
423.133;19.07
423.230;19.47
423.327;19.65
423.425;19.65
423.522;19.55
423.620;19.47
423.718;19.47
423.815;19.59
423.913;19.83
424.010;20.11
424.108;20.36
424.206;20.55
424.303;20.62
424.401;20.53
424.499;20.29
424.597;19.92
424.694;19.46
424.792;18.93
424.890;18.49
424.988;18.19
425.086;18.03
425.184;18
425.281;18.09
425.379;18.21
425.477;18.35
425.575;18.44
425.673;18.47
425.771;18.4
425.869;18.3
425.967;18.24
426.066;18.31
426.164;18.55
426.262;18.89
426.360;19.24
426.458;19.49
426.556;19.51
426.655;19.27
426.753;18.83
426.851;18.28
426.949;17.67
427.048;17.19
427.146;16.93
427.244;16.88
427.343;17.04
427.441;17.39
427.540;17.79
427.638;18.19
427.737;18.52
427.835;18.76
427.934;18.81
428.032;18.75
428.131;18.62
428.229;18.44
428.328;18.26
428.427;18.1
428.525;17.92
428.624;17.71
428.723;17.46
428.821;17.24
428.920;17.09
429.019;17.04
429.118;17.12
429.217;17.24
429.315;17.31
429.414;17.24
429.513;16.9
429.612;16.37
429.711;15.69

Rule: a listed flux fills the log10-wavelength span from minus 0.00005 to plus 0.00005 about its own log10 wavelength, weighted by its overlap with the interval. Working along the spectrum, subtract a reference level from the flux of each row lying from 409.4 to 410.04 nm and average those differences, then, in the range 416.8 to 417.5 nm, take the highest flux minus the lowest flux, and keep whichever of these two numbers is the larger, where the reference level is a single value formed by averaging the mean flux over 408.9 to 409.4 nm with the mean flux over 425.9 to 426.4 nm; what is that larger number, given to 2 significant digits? 1.0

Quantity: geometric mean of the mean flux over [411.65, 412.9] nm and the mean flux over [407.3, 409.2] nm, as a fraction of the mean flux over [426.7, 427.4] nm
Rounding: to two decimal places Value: 1.14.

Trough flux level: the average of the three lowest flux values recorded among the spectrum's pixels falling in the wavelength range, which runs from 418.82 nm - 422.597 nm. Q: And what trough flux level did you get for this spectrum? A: 17.1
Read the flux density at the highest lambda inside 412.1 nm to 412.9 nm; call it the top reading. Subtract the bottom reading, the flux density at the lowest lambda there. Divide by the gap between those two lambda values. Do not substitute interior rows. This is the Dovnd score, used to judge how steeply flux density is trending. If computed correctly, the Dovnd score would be -2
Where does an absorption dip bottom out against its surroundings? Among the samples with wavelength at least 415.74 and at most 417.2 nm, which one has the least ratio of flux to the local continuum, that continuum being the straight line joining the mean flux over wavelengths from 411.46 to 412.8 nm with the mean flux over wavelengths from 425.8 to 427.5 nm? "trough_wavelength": 417.135 nm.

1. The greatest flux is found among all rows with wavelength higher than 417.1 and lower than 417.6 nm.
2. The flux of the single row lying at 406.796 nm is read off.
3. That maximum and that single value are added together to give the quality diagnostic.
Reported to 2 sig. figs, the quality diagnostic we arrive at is 37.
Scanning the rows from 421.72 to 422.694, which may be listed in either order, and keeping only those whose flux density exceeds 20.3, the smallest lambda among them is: 421.868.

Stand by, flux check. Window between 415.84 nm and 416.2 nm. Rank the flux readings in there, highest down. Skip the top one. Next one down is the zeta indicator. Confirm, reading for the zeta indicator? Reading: 21.2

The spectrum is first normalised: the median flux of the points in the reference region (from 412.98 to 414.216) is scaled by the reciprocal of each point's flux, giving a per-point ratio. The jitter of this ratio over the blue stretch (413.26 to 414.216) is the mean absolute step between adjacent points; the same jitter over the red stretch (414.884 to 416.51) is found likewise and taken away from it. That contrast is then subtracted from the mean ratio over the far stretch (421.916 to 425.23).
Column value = 1.05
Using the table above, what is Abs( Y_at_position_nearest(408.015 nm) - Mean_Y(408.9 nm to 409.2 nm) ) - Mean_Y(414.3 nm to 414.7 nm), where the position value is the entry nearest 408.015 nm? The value -16.0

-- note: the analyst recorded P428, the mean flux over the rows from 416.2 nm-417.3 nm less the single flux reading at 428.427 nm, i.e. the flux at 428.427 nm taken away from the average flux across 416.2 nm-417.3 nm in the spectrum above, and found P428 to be 2.3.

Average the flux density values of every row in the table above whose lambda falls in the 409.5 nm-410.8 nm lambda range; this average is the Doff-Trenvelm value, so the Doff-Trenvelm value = 18.2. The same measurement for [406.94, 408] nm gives 17.5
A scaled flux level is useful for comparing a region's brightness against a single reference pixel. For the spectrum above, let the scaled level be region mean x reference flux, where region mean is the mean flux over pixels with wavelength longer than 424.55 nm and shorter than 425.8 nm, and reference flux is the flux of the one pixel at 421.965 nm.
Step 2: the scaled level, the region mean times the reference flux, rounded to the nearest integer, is 377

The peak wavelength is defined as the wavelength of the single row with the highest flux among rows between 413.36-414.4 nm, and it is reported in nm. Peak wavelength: 413.787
